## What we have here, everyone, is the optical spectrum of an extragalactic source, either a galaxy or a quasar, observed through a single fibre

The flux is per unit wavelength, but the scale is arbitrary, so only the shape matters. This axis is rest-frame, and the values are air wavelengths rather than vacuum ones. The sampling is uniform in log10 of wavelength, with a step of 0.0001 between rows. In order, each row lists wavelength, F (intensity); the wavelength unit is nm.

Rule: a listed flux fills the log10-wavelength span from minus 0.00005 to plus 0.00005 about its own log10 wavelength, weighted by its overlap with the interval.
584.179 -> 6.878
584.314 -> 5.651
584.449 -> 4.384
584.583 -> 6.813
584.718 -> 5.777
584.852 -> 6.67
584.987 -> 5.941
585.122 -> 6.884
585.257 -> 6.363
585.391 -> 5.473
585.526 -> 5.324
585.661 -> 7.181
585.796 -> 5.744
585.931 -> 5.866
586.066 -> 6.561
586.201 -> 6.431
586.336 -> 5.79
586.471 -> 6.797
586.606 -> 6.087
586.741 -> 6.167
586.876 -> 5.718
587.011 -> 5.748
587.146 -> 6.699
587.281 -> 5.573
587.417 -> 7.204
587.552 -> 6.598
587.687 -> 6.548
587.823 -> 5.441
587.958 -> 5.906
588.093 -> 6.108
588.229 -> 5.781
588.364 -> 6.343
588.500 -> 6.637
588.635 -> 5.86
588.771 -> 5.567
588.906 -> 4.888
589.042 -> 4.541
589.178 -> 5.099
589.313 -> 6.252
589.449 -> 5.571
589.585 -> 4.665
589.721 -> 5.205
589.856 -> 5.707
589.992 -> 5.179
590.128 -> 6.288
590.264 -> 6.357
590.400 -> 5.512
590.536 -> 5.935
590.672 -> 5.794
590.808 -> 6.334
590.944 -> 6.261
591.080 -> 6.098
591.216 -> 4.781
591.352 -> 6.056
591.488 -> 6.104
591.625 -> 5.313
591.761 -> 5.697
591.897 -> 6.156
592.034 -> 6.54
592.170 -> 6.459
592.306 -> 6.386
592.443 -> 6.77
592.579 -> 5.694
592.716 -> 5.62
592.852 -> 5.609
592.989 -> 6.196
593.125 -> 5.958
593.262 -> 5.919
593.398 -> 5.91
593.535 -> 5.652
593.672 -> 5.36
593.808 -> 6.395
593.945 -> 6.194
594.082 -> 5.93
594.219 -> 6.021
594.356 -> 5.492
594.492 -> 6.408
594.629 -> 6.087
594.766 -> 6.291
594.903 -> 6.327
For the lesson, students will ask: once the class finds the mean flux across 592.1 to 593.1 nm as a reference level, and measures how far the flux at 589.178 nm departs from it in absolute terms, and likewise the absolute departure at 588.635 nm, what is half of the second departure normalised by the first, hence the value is 0.12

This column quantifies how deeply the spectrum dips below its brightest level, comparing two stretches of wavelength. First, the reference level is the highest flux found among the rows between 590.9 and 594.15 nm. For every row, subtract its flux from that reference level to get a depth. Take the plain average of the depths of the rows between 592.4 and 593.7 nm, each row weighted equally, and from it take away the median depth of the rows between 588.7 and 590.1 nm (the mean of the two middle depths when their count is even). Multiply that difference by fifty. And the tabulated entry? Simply -34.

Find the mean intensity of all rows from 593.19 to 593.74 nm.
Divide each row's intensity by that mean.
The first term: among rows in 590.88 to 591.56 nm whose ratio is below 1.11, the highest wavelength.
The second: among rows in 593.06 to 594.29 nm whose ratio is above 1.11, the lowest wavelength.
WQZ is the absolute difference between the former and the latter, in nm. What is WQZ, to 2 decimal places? 2.32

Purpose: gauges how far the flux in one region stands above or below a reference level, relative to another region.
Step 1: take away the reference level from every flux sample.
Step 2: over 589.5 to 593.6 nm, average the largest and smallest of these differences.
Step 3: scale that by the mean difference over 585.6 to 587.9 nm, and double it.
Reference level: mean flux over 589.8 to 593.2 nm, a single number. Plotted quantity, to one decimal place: -1.6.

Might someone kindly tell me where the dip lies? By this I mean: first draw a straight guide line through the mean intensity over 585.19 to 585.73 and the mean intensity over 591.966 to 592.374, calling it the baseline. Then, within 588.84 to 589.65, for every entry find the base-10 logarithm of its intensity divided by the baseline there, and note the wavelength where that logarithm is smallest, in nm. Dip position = 589.042 nm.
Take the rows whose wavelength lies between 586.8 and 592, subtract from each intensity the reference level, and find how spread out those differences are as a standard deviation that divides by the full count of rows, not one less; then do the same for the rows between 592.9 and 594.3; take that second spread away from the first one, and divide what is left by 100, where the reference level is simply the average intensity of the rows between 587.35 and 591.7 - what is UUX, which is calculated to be 0.0032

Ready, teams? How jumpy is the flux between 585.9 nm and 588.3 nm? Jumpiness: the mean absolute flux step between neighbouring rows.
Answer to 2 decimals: 0.60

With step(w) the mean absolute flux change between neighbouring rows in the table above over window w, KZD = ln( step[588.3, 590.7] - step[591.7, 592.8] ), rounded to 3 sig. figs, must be -1.53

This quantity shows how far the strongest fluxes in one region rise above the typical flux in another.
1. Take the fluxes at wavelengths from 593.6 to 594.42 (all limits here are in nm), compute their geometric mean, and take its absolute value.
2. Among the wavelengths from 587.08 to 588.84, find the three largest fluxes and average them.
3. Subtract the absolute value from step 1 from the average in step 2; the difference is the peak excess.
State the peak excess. 0.96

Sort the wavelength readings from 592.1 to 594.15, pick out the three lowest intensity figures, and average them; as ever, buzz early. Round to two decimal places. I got 5.53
